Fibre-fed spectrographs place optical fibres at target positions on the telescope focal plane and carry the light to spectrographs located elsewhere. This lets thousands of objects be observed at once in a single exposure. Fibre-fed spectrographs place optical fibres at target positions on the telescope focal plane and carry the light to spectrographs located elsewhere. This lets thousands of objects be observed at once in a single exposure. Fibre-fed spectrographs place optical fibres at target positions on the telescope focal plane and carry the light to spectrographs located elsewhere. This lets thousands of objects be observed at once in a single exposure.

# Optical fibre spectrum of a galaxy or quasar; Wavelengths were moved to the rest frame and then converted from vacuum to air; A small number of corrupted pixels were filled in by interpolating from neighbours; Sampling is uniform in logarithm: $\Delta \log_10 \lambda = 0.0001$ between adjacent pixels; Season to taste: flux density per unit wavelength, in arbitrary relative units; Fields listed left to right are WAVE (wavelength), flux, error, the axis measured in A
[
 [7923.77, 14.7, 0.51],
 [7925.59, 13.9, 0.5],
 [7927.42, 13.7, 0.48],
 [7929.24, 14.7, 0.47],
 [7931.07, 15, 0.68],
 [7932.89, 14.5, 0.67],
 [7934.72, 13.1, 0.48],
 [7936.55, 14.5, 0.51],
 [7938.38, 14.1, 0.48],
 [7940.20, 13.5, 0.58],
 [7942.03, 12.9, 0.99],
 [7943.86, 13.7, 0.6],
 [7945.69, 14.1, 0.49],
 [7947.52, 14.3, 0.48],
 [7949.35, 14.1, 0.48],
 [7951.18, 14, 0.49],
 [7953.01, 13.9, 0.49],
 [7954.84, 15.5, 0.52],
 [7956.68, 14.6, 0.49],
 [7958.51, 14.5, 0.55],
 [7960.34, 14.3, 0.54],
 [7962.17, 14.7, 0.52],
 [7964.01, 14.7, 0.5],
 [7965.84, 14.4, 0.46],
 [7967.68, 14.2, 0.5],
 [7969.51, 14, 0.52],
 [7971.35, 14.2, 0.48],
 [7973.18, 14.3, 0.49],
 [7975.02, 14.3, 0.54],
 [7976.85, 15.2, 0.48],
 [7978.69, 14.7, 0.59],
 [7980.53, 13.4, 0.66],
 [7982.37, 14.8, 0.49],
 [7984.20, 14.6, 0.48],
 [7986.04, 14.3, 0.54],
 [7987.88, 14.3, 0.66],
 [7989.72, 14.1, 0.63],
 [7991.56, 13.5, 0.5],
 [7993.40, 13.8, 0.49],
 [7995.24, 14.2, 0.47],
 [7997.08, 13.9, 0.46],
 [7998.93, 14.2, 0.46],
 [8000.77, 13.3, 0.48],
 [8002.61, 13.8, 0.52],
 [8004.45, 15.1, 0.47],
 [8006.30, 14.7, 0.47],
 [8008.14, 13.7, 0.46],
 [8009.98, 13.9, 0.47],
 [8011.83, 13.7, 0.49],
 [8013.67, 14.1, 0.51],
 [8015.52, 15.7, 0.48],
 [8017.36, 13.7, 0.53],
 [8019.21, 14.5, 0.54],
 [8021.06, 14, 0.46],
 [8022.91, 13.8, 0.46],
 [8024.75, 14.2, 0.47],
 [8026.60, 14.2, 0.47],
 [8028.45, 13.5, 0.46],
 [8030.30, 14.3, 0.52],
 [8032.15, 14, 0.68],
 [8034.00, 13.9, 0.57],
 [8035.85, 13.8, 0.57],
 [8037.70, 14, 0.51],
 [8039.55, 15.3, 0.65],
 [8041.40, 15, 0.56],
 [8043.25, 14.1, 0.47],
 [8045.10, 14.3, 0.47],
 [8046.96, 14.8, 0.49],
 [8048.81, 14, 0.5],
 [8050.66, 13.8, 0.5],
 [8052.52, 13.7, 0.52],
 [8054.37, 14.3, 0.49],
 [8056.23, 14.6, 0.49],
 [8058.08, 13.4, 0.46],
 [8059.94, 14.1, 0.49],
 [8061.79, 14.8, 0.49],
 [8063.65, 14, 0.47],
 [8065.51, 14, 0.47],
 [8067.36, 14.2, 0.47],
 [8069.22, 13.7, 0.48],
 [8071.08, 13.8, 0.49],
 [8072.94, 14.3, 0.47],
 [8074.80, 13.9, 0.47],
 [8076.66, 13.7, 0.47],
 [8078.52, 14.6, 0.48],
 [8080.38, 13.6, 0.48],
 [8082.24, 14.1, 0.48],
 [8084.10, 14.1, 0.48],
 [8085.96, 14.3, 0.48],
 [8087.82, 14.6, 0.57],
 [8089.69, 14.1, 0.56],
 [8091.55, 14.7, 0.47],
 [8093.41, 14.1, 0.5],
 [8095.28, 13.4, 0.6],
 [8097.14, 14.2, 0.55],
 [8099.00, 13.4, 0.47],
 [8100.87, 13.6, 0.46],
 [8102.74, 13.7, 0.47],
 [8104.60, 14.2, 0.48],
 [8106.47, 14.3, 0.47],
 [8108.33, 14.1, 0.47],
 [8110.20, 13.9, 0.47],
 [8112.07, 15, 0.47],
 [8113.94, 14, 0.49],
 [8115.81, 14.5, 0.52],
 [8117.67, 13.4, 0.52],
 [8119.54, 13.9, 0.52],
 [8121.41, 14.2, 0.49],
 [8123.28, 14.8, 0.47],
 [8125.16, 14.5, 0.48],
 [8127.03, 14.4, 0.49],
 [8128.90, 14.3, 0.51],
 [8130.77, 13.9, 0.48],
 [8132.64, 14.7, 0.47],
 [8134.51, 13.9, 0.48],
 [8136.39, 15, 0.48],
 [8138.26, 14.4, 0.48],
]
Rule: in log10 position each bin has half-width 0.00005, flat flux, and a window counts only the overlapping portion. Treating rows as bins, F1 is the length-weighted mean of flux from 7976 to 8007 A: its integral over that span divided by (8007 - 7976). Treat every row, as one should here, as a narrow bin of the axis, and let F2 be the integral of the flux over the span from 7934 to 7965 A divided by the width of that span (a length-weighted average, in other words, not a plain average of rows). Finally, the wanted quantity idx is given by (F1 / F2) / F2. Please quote 0.0710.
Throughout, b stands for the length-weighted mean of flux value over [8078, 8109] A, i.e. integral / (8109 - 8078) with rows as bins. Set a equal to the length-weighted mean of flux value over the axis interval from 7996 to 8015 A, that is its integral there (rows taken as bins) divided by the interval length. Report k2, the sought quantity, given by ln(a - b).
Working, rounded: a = 14.1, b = 14.1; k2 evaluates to -4.3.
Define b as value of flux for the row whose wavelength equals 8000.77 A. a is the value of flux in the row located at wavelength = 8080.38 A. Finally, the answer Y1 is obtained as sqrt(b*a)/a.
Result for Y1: 0.99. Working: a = 13.6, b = 13.3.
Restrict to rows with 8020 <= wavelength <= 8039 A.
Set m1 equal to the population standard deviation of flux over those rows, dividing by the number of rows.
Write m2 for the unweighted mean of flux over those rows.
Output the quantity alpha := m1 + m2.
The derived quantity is 14.2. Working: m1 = 0.22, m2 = 14.0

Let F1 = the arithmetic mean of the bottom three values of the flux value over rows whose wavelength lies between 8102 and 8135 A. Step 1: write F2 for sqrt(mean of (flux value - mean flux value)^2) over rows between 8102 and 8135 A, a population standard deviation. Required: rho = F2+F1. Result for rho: 14.1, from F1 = 13.7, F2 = 0.394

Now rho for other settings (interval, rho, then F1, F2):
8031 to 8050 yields 14.4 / 13.9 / 0.496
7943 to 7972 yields 14.3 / 13.9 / 0.410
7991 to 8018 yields 14.1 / 13.5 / 0.615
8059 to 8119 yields 13.8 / 13.4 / 0.399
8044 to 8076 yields 14.0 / 13.6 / 0.377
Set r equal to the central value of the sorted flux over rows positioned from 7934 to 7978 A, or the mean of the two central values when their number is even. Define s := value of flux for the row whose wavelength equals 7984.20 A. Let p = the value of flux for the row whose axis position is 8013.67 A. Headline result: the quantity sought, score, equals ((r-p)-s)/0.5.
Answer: -28.9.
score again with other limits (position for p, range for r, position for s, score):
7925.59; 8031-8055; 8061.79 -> -29.4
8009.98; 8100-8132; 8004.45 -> -29.6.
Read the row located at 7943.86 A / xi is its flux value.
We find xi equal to 13.7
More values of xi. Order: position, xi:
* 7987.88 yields 14.3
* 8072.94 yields 14.3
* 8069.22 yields 13.7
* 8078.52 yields 14.6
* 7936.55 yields 14.5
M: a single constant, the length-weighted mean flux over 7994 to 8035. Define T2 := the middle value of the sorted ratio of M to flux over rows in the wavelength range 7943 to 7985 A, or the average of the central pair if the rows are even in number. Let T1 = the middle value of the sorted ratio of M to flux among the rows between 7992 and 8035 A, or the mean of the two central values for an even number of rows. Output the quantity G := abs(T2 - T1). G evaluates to 0.021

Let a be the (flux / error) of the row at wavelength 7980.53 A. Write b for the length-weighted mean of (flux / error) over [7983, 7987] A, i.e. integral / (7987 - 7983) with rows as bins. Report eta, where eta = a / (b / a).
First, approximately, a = 20.3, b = 28.6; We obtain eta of 14.4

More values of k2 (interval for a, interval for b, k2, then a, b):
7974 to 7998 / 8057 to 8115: -1.7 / 14.2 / 14.1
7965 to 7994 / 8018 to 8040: -1.8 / 14.3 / 14.1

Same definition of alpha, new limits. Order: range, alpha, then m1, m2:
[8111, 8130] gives 14.7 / 0.44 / 14.3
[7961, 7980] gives 14.8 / 0.33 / 14.5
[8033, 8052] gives 14.8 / 0.51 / 14.3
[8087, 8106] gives 14.4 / 0.44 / 14.0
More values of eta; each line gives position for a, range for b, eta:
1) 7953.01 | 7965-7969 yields 27.3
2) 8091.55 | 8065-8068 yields 32.5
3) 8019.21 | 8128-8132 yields 25.1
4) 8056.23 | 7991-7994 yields 32.2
